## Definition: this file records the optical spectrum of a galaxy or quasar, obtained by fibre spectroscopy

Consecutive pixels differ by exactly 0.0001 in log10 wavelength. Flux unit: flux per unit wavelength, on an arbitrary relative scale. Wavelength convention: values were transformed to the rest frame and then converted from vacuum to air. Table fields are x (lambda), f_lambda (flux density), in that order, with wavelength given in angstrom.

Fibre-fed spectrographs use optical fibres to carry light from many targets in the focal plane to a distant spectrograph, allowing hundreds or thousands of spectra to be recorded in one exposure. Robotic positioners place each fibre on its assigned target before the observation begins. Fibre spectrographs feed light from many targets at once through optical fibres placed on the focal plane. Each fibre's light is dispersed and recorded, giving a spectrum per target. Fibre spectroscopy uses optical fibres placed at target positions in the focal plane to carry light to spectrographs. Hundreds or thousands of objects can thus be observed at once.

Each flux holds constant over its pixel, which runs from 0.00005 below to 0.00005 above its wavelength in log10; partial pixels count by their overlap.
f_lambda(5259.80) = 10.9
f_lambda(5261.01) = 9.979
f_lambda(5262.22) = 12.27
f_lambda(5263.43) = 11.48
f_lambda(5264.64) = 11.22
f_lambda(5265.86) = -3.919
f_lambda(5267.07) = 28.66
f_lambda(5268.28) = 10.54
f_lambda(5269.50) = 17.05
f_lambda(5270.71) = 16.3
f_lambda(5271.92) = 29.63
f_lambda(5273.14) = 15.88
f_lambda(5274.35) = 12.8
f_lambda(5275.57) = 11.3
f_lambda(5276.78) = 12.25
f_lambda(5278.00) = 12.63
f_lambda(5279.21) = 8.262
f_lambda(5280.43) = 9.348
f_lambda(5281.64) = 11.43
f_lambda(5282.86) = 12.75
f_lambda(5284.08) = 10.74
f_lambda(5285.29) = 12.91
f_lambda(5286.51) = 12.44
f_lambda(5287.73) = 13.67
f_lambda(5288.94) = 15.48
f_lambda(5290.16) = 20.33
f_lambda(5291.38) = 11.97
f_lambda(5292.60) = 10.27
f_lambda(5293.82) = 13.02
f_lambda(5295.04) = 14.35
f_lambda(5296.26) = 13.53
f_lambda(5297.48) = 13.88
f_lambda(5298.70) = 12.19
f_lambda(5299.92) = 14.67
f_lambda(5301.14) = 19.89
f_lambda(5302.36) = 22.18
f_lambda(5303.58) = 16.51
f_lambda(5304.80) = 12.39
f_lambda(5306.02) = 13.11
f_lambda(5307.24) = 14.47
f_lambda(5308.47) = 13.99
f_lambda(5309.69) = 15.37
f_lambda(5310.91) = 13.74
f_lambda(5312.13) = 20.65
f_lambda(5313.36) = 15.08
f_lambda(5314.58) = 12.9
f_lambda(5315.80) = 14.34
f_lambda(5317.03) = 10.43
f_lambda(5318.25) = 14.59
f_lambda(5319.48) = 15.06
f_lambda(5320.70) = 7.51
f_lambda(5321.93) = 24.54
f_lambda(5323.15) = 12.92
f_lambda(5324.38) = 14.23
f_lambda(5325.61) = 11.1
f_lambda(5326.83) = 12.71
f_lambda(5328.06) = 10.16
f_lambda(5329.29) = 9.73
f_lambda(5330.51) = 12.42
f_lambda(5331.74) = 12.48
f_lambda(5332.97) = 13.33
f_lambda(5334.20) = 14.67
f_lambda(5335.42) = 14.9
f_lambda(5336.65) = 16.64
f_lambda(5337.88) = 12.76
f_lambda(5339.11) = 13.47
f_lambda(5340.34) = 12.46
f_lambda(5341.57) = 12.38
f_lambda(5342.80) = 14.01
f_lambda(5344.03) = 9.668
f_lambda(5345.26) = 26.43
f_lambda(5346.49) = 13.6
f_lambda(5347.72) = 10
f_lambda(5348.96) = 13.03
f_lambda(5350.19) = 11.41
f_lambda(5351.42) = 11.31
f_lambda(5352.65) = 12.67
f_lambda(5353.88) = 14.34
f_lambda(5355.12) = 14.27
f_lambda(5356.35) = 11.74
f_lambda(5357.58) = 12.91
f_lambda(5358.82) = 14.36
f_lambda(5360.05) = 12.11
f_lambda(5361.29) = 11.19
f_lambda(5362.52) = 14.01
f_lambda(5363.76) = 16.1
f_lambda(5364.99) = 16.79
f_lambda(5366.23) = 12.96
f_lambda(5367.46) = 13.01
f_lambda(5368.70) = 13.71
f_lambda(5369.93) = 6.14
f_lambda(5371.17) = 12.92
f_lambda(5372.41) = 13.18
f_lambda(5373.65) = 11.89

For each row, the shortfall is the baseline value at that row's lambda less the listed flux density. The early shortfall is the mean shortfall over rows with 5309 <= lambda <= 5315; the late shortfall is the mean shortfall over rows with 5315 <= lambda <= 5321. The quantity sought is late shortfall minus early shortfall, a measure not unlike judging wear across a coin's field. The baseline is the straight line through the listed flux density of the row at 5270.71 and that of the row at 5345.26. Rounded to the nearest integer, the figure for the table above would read 4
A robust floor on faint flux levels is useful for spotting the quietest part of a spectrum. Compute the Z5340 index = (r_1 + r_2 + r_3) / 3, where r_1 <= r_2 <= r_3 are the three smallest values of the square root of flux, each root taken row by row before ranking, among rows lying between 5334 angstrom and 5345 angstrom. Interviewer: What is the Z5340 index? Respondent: 3.39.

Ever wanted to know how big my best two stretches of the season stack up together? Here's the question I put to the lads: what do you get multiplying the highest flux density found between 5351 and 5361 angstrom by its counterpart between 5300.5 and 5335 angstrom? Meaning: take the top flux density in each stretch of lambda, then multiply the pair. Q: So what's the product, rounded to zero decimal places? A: 352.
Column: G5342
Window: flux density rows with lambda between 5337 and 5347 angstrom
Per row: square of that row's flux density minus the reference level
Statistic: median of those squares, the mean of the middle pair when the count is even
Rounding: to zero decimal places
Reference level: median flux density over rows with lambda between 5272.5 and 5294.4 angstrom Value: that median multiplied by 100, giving 100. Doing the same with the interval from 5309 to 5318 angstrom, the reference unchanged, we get 443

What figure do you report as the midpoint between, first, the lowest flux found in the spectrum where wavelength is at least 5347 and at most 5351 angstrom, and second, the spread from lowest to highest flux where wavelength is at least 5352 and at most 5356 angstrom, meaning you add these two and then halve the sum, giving 5.8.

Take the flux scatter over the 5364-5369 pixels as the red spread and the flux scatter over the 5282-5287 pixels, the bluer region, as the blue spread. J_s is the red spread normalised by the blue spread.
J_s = 1.8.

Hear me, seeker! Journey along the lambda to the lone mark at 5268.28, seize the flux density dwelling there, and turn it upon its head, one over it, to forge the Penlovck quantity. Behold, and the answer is 0.095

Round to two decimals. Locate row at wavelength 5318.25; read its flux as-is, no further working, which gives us 14.59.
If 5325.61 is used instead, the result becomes 11.10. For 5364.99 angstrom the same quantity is 16.79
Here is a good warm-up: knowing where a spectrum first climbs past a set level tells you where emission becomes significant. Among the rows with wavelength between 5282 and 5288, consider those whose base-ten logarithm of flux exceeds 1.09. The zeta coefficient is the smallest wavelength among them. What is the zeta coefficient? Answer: 5282.86 angstrom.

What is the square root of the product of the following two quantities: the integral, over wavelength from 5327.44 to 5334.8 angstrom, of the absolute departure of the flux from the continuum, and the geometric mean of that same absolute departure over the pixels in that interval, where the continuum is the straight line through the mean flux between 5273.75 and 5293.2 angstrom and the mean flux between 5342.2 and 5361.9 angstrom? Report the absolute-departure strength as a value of 3.4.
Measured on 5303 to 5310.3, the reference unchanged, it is 3.8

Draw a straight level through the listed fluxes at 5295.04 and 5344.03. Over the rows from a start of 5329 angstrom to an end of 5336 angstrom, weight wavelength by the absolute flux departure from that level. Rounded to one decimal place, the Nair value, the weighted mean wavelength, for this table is 5333.3 angstrom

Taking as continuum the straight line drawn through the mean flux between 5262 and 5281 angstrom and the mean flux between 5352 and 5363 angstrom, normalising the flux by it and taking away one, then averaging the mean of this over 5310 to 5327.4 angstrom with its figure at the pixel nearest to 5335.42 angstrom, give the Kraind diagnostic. 0.10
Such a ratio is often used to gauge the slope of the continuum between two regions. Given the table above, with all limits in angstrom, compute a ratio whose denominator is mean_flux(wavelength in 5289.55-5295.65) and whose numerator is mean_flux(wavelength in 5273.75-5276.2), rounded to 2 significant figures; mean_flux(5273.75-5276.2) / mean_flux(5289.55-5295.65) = 0.86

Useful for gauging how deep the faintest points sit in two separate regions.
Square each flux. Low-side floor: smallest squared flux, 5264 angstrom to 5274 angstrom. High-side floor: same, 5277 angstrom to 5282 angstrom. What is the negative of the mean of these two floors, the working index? -42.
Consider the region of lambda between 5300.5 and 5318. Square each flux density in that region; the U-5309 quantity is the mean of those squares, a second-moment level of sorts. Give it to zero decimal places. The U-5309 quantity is 246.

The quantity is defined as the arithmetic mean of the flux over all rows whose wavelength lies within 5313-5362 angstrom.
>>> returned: 13.3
